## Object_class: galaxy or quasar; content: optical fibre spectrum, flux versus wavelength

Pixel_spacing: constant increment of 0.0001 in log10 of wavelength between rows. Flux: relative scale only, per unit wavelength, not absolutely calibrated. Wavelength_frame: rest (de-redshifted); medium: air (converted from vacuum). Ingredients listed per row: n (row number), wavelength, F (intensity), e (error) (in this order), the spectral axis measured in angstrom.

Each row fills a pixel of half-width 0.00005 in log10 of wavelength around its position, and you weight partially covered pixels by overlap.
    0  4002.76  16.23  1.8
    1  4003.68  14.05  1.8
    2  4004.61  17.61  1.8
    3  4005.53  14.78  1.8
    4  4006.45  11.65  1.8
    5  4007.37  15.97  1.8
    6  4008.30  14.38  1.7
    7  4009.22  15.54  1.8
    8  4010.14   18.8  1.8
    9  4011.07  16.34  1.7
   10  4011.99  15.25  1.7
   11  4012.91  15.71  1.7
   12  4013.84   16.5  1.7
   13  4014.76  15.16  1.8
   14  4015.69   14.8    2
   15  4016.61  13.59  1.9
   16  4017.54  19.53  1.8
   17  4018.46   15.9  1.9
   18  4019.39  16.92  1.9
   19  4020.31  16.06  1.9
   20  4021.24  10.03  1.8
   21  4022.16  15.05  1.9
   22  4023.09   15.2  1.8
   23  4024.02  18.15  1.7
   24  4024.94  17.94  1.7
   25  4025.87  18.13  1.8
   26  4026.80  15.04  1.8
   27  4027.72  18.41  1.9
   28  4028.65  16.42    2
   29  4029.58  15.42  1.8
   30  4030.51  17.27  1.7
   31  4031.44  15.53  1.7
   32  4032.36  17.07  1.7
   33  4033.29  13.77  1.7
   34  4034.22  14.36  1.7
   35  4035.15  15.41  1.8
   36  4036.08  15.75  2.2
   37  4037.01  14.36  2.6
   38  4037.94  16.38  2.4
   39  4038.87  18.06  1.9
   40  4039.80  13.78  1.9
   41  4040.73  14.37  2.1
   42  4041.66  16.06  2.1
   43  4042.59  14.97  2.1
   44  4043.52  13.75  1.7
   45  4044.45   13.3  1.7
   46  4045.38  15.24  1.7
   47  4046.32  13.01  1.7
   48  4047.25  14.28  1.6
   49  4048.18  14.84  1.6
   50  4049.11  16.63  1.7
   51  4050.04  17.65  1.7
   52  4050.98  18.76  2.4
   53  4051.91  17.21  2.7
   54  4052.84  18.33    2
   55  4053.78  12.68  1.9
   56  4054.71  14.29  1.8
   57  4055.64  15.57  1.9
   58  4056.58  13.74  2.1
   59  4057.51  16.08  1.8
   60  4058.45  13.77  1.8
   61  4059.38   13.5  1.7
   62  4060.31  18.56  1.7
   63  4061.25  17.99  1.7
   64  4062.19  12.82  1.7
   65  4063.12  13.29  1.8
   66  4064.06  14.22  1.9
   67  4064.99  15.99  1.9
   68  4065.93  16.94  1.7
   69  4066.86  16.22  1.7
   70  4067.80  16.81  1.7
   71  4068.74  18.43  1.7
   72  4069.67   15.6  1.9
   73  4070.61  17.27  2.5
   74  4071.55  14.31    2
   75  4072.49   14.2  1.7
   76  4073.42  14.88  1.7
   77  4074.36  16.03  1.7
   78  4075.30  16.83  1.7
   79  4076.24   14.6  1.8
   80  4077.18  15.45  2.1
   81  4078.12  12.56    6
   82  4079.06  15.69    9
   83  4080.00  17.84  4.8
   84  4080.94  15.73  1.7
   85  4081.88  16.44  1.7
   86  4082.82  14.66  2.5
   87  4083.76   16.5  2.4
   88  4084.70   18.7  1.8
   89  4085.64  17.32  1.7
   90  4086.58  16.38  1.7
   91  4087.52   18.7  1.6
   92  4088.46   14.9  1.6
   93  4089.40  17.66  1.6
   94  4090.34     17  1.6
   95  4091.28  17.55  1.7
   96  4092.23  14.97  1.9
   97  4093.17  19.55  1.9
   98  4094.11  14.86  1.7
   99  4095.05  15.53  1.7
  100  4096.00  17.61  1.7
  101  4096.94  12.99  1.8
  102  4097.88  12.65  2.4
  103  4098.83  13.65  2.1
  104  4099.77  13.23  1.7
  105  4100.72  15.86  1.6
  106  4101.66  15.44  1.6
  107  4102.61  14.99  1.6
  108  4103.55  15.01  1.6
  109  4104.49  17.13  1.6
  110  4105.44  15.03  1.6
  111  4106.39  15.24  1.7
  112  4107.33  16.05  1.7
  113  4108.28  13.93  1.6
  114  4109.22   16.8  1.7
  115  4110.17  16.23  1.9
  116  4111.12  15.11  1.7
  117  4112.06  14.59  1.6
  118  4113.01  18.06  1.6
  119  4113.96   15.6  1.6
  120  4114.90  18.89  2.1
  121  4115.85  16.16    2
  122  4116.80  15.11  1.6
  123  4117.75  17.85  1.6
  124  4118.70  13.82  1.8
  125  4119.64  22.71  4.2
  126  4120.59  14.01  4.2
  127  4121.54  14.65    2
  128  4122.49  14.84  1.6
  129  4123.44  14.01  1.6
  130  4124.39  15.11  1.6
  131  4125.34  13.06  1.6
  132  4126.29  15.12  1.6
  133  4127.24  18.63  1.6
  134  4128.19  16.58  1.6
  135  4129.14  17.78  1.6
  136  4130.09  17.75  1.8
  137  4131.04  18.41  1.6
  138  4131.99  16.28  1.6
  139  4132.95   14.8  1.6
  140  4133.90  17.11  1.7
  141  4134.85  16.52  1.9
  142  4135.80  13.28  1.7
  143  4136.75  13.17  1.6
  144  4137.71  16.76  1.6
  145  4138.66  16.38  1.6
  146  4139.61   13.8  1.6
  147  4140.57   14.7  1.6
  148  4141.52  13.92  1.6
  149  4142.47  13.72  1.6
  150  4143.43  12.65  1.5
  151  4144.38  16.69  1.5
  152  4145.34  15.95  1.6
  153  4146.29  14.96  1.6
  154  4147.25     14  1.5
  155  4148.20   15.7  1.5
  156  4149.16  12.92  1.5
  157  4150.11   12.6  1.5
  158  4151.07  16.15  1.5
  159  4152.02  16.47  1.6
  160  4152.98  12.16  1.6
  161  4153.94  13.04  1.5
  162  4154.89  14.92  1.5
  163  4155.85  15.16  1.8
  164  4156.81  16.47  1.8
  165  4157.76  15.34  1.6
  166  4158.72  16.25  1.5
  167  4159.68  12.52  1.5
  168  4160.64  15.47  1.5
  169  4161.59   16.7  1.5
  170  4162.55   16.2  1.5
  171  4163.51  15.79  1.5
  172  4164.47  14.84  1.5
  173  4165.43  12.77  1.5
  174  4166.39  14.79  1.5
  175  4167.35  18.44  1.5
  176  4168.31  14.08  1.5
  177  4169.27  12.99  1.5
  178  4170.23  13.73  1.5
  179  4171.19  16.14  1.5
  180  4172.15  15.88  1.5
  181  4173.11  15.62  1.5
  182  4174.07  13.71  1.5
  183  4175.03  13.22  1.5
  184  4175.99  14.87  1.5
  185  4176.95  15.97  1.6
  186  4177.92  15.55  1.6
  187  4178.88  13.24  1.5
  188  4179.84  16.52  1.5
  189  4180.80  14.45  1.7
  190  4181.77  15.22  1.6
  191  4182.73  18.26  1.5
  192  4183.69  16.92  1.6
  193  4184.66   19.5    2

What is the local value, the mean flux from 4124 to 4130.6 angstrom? 16.3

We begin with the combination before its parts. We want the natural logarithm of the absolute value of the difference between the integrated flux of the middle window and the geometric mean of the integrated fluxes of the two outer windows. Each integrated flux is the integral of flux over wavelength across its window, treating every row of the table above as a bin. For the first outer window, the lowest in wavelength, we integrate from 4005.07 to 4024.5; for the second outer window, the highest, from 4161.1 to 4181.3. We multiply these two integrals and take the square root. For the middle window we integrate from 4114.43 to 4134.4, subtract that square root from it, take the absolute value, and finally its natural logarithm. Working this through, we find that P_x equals 3.16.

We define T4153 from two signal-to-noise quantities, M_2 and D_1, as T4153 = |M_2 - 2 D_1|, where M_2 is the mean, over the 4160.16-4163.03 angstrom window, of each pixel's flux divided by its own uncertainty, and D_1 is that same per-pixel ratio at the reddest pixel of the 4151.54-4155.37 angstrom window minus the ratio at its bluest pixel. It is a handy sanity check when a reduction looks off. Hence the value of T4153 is 11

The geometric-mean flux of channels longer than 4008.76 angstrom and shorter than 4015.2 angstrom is 16.1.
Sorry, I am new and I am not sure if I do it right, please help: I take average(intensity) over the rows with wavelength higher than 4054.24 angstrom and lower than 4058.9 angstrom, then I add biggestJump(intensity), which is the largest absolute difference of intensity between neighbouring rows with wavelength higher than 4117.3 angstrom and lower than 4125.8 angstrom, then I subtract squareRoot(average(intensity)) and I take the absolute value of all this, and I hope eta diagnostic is 19.75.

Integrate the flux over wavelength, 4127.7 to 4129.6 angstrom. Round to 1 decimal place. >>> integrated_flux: 32.7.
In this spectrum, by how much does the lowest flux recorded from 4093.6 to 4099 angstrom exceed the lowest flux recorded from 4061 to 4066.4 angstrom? -0.2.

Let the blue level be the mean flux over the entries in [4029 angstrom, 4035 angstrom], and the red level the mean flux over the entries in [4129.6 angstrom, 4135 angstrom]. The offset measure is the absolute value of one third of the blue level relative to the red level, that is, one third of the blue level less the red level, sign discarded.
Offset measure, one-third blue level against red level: 11.6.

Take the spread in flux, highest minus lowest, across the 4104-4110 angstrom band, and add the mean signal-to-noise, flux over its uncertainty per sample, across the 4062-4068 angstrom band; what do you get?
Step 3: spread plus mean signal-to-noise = 11.8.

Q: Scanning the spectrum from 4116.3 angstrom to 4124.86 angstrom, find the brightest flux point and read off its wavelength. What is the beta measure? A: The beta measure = 4119.64 angstrom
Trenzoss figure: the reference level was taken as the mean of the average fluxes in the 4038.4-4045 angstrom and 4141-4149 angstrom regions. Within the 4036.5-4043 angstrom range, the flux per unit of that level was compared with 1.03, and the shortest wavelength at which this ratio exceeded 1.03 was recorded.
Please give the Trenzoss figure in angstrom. 4037.94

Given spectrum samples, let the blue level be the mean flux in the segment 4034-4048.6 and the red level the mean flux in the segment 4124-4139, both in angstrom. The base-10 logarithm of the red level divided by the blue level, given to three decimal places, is 0.033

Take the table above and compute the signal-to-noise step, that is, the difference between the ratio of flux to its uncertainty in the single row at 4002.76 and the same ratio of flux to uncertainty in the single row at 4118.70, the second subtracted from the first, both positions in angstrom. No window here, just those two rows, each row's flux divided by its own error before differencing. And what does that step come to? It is 1.3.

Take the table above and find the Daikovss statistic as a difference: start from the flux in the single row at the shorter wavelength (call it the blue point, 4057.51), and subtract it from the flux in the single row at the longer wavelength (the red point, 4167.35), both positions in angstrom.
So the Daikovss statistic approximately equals 2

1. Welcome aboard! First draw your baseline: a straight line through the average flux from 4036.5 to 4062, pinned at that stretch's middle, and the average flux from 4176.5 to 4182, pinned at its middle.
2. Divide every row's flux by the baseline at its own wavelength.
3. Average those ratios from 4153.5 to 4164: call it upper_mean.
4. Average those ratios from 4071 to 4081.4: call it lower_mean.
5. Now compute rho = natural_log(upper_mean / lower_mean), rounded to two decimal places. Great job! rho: 0.01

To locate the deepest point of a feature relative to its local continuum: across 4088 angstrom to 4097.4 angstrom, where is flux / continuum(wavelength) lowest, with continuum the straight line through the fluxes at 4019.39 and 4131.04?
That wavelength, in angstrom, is 4096.94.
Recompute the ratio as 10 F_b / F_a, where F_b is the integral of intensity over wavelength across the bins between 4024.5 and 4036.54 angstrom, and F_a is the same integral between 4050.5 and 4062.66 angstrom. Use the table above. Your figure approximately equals 10.3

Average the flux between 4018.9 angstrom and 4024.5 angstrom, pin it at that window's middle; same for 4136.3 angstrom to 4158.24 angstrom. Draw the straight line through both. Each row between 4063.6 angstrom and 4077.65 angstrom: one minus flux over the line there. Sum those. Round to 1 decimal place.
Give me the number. -0.8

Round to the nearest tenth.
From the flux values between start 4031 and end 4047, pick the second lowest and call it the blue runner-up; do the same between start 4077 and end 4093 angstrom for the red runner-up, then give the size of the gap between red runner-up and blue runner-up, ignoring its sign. 1.4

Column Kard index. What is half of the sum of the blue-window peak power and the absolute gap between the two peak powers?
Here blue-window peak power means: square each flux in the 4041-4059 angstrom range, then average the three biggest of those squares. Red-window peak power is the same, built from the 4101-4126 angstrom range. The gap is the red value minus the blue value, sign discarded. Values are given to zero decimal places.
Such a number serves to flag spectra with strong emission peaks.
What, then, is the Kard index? 200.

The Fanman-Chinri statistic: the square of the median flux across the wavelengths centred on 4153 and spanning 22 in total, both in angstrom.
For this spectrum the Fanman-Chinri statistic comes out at 235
